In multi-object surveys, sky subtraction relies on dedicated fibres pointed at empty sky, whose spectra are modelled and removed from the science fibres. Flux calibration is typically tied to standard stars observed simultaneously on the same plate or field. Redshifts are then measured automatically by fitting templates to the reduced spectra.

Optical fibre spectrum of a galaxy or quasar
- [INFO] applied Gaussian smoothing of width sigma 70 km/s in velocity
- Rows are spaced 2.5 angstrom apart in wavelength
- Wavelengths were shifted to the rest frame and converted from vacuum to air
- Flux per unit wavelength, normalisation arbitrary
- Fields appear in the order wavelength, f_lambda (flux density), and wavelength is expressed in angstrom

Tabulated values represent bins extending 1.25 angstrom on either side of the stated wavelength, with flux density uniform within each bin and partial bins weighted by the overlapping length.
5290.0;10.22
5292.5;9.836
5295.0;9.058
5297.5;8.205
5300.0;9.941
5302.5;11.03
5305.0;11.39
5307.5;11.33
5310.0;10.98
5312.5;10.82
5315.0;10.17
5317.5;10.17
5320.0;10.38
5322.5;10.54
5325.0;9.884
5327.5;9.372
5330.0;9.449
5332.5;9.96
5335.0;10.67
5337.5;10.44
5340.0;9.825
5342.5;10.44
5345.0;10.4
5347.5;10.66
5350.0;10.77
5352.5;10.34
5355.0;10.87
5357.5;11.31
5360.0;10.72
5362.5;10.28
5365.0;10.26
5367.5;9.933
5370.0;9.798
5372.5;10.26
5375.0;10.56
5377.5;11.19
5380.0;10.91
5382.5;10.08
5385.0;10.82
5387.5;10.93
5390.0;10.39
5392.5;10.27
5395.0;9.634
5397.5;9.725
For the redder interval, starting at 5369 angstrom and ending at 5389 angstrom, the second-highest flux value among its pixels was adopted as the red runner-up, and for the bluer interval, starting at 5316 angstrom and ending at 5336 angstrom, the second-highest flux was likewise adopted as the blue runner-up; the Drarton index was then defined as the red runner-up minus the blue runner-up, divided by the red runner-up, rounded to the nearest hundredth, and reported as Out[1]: 0.04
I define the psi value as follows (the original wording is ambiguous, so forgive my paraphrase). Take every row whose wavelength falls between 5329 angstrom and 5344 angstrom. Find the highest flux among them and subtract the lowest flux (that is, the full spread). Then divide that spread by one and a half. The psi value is 0.8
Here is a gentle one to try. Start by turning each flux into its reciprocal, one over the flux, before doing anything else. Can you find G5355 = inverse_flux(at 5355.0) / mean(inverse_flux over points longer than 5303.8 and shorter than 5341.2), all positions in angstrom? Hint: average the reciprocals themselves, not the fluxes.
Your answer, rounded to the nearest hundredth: 0.95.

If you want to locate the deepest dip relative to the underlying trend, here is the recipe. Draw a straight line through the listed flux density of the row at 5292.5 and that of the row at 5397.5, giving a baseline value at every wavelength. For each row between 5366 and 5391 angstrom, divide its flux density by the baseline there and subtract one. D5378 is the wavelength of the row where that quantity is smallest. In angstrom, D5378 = 5370.0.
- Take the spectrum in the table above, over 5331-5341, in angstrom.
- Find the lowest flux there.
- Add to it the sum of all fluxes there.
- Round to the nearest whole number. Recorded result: 51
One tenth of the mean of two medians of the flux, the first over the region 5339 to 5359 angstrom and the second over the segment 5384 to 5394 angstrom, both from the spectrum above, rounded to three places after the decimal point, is 1.058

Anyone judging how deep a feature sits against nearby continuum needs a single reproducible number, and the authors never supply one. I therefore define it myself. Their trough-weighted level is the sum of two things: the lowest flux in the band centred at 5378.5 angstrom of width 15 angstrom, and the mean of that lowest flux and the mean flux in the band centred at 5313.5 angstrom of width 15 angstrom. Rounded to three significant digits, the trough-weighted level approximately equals 20.4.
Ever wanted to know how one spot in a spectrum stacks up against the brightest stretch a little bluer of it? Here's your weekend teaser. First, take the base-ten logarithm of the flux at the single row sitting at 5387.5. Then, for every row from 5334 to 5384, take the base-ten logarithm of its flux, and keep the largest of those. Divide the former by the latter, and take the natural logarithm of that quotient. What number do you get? -0.014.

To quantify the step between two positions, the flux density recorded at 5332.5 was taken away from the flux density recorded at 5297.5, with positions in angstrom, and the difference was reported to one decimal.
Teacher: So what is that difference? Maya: -1.8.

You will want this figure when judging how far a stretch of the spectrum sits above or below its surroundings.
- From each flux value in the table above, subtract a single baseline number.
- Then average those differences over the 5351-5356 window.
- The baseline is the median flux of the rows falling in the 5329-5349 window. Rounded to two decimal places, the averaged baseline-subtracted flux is 0.18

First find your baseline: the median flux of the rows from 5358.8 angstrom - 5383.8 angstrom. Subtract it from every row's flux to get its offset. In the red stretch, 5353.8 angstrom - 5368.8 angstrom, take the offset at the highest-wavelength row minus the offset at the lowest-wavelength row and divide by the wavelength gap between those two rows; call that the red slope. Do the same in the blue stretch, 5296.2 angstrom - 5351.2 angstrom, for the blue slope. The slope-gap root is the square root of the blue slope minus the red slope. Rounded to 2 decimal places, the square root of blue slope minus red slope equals 0.35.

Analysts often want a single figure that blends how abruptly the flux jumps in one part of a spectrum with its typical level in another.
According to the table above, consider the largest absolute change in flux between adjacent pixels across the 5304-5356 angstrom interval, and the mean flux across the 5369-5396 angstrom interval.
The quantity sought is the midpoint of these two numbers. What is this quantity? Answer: 5.58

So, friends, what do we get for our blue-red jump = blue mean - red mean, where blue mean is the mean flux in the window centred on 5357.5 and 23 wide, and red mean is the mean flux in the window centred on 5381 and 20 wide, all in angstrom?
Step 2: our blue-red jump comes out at -0.07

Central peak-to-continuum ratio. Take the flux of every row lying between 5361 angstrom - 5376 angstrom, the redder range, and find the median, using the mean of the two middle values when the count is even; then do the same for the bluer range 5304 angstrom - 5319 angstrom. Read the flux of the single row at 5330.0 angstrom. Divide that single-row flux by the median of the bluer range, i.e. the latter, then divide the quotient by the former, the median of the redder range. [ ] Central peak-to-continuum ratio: 0.084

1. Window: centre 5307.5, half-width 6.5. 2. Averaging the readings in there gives 11.1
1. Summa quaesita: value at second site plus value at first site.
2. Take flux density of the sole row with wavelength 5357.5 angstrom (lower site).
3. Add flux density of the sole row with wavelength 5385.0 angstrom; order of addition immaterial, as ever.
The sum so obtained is 22.1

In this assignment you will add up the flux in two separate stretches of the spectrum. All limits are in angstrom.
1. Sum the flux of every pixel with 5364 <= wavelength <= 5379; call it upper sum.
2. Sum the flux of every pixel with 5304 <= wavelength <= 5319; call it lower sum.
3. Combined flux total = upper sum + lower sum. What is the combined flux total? 127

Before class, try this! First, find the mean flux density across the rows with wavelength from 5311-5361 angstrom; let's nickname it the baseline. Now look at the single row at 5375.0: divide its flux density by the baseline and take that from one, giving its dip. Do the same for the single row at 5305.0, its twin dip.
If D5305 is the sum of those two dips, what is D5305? -0.12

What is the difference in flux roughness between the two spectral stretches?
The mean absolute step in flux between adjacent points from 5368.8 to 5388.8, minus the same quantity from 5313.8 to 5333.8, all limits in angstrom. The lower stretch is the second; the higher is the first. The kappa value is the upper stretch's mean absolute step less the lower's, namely 0.18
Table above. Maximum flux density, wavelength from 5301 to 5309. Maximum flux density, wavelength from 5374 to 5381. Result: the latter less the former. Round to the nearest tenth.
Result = -0.2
